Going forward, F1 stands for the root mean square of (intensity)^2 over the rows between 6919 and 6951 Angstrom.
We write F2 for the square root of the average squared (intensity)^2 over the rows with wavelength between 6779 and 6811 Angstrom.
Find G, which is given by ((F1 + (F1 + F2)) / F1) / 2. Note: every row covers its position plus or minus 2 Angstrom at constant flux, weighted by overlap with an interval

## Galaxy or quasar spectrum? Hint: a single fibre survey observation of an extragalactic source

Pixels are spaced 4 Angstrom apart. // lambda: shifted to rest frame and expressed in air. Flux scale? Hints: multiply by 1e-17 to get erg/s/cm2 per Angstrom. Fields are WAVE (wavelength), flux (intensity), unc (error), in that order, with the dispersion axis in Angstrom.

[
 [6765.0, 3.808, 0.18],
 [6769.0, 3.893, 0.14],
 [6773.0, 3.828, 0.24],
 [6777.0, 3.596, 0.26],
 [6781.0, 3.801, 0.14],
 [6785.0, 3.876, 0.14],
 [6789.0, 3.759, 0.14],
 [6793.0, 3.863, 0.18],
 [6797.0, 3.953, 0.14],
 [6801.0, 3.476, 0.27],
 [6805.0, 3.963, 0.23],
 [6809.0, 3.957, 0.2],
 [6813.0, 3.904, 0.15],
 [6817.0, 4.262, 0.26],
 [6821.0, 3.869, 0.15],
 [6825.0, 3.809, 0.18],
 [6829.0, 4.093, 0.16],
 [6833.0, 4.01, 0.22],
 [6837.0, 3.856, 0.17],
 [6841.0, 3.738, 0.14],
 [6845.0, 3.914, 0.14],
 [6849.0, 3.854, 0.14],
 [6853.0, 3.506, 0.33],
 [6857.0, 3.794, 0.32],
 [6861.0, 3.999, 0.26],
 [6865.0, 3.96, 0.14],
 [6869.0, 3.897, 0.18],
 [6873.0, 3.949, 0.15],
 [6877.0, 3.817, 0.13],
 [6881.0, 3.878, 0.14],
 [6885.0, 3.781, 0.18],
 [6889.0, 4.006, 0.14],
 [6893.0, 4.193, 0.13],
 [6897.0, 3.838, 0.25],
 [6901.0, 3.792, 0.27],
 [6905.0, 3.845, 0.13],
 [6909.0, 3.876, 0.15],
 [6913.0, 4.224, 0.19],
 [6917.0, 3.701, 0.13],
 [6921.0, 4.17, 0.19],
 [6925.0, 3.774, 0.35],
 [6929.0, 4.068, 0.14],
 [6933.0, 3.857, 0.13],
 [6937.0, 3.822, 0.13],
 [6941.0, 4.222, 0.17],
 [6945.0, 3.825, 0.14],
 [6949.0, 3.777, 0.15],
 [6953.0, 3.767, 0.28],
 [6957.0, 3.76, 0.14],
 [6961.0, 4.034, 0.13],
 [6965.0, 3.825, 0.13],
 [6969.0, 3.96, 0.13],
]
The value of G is 1.47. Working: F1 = 15.6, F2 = 14.7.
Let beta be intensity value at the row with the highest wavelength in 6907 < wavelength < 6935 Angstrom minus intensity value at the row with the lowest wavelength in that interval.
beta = -0.02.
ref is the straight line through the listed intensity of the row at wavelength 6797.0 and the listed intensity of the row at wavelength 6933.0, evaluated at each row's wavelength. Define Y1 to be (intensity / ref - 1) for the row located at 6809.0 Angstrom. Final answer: 0.00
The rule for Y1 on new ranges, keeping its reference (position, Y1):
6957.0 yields -0.02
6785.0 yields -0.02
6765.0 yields -0.04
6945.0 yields -0.01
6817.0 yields 0.08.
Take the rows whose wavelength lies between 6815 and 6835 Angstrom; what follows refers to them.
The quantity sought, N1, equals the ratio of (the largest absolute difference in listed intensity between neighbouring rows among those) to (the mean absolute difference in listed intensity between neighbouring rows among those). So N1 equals 1.92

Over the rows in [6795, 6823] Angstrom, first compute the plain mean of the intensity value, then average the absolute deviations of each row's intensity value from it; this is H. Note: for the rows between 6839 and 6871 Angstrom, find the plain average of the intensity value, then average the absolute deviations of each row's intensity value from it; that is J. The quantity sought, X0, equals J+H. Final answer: 0.25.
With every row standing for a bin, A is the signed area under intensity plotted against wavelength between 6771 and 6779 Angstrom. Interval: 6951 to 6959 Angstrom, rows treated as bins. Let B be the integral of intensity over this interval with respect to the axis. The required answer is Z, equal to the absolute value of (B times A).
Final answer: 894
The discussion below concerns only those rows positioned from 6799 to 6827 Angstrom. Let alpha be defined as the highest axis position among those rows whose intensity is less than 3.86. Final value 6825.0 Angstrom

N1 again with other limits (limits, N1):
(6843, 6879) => 2.35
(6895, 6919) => 2.61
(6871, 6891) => 1.75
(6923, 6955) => 2.01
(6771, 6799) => 1.69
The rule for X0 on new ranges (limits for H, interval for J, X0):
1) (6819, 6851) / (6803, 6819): 0.20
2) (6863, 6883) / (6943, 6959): 0.06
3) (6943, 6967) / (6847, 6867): 0.21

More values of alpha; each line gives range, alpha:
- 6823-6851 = 6849.0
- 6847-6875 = 6857.0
